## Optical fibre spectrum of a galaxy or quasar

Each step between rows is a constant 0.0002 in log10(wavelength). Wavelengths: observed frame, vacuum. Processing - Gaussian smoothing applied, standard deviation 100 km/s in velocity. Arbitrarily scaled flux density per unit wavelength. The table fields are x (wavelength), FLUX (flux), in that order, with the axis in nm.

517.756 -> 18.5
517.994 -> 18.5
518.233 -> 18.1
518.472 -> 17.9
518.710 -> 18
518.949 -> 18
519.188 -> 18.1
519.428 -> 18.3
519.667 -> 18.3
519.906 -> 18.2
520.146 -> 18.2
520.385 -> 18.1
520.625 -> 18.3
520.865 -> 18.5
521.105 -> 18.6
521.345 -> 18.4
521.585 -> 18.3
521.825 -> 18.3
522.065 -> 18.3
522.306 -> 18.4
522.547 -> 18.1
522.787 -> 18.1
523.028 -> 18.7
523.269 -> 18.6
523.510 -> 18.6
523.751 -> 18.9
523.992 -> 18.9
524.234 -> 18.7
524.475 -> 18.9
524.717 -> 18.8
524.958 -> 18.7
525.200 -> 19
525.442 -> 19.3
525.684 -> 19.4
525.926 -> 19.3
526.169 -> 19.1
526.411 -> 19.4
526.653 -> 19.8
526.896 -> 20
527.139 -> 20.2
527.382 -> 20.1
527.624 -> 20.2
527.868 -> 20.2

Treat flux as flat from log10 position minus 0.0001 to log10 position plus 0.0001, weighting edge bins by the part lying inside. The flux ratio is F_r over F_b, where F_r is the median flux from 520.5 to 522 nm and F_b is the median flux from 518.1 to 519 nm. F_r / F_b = 1.02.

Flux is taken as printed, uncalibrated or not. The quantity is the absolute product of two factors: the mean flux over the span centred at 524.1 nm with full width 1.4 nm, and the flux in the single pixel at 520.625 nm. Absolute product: 344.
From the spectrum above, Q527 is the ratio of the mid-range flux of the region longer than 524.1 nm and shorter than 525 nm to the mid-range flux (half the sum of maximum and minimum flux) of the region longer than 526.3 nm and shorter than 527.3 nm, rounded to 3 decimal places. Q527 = 0.949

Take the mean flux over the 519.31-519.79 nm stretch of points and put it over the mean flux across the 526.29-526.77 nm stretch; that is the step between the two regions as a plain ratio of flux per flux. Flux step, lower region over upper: 0.934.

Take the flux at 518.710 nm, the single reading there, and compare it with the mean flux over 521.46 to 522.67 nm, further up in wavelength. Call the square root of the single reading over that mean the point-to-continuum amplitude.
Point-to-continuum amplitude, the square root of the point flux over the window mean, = 0.992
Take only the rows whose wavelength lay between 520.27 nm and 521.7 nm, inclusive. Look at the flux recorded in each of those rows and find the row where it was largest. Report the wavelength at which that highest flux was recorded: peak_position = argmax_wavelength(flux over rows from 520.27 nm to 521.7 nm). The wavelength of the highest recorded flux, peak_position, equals 521.105 nm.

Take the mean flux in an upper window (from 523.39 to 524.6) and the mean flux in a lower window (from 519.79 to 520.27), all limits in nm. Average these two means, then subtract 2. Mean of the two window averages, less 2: 16.5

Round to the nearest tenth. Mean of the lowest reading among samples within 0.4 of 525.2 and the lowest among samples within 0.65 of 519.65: 18.4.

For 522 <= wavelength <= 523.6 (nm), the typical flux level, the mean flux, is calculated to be 18.4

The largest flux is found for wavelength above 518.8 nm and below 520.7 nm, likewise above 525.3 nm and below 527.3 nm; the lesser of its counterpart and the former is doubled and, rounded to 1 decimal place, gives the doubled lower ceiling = 36.6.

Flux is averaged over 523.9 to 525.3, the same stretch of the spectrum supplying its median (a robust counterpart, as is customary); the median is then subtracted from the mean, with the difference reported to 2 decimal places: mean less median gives -0.02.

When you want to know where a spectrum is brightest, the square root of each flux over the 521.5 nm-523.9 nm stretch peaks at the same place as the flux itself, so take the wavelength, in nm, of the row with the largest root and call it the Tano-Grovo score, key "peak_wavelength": 523.751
